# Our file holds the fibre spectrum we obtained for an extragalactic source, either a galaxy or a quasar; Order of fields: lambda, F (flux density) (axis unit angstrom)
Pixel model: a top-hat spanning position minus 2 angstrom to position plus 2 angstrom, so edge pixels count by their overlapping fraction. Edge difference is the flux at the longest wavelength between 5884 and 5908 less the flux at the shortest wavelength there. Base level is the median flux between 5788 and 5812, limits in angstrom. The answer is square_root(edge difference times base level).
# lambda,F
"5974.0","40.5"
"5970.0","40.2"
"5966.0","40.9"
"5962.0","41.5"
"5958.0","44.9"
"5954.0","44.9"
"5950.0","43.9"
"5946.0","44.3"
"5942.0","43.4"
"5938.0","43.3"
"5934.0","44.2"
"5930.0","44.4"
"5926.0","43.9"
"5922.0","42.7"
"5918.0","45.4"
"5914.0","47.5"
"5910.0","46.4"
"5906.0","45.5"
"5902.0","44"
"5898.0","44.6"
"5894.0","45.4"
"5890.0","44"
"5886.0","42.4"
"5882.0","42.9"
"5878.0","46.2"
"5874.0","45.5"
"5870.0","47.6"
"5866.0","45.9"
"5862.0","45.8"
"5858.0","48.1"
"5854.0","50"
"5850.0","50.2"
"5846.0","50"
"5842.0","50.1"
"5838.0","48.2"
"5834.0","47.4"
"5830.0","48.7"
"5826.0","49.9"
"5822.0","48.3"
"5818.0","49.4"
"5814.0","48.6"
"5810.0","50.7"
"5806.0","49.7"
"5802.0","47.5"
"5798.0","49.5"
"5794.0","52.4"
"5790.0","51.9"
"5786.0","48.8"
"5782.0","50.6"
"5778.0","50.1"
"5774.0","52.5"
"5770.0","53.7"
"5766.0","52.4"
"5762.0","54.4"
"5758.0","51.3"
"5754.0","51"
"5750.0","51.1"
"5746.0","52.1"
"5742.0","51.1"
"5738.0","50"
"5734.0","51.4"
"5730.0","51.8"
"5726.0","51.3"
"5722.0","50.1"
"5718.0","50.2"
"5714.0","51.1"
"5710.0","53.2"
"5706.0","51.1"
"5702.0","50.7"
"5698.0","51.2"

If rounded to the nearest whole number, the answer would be 12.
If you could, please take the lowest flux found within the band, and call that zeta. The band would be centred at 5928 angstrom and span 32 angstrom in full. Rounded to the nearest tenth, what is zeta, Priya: 42.7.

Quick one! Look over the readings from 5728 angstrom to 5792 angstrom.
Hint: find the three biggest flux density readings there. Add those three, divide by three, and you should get 54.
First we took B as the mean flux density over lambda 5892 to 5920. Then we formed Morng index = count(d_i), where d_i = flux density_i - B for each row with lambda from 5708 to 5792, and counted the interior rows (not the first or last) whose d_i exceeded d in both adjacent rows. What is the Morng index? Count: 5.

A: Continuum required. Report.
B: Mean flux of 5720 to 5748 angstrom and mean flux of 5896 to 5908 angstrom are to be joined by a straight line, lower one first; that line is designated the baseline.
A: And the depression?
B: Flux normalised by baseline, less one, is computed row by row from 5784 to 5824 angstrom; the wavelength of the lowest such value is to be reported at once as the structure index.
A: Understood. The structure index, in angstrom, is 5802.0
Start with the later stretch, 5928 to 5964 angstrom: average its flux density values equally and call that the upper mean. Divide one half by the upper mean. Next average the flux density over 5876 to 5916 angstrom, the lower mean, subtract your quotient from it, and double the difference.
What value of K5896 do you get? 90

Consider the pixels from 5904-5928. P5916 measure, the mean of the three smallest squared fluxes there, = 1937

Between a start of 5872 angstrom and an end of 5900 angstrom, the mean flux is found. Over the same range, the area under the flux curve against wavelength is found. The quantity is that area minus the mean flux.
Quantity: 1200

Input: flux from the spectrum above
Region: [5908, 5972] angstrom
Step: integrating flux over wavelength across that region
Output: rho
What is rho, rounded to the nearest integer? 2807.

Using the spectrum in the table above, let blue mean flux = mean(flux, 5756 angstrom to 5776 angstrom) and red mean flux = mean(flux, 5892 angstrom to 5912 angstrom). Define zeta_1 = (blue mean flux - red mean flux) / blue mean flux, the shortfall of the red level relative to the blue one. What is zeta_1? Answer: 0.145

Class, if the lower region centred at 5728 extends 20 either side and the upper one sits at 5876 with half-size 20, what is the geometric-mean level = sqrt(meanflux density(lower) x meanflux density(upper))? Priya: 48.2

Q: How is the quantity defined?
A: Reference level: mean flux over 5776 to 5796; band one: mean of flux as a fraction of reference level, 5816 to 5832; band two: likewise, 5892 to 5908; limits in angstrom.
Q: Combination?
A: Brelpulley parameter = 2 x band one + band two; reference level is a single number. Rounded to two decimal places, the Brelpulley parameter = 2.82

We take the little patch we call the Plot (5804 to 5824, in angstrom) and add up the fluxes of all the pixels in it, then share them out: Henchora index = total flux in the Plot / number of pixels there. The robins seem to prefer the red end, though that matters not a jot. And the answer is 49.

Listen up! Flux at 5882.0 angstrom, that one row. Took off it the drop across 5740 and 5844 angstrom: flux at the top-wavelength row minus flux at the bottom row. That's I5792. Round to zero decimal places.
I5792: 44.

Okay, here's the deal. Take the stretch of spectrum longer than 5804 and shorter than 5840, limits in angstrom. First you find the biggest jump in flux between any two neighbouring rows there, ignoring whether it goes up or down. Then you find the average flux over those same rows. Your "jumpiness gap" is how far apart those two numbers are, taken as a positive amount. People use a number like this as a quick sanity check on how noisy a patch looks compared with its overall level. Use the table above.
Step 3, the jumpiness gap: 46.9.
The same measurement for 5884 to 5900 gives 42.5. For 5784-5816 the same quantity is 46.8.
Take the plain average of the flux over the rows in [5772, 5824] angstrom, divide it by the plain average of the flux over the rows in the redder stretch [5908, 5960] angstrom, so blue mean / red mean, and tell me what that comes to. 1.12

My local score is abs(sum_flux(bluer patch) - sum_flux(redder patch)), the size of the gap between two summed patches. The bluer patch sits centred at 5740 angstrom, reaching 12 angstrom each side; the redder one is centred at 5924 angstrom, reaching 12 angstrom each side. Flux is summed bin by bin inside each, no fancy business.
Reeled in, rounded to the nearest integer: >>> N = 39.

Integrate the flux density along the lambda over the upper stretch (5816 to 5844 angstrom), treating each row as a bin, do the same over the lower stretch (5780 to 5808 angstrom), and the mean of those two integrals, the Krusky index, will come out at 1385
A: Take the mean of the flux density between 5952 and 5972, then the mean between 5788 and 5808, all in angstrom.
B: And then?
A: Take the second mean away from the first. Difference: -7.7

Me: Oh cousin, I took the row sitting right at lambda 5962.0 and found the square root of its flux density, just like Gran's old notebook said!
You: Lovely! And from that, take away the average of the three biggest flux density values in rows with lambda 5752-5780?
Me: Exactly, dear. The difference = -47.1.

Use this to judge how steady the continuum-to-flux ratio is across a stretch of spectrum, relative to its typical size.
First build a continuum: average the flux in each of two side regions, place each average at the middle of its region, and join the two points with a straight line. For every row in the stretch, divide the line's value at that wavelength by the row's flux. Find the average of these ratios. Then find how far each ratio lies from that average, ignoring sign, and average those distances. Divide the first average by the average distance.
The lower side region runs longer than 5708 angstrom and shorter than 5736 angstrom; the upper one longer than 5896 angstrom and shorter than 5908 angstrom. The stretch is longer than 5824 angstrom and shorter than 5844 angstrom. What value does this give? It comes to 54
